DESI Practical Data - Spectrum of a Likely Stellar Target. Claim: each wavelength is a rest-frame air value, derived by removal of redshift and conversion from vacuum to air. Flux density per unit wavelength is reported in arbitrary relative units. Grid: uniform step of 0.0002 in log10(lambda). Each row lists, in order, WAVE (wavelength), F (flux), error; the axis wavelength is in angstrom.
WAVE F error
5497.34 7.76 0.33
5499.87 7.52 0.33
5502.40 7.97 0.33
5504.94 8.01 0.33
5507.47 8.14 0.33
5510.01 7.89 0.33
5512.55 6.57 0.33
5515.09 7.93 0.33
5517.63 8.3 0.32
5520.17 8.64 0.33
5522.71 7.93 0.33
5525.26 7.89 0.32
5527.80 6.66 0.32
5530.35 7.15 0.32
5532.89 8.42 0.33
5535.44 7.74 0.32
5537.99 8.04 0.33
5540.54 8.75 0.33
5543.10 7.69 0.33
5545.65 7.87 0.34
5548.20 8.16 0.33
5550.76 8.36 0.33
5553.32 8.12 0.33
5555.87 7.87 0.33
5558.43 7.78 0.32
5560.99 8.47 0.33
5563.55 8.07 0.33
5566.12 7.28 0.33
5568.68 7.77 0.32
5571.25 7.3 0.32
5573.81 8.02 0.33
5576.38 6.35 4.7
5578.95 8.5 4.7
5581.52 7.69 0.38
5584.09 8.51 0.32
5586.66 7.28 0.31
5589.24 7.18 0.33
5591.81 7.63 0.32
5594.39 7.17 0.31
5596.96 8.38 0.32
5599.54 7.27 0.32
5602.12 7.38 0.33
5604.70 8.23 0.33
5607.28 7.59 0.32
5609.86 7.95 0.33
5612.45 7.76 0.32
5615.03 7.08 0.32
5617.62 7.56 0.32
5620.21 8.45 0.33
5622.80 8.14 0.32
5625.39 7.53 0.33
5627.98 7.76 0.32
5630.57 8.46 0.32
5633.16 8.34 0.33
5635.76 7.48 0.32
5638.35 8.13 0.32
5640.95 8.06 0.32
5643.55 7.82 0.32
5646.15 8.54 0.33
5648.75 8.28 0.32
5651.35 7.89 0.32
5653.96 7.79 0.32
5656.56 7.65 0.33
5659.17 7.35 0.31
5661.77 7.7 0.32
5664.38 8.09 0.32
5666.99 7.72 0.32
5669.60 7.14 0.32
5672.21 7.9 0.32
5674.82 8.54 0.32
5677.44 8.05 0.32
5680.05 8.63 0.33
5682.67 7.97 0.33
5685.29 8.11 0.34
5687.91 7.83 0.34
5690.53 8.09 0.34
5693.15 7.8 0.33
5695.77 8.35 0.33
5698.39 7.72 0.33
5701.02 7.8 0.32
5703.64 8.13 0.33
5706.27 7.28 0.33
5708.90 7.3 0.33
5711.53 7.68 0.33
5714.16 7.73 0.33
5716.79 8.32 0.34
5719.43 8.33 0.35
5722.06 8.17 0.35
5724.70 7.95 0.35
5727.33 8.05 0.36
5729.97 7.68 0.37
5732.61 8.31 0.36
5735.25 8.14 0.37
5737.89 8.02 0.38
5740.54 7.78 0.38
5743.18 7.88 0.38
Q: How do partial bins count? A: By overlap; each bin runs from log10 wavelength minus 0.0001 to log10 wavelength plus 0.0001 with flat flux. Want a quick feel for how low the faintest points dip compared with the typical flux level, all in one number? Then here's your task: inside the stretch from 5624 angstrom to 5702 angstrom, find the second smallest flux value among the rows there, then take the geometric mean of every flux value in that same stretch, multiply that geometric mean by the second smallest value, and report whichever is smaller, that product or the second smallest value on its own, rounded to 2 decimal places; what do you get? 7.35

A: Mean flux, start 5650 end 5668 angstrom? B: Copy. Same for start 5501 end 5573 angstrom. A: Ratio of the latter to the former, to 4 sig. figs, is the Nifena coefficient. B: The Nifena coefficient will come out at 1.018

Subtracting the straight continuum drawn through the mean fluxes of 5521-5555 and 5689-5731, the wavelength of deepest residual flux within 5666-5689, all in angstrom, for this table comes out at 5669.60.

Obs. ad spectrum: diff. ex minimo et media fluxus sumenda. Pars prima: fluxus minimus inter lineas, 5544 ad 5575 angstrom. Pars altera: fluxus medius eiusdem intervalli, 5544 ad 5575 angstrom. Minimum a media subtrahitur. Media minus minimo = 0.64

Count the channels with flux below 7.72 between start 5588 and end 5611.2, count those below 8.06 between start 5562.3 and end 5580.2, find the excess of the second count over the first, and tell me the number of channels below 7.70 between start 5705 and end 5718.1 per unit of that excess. -3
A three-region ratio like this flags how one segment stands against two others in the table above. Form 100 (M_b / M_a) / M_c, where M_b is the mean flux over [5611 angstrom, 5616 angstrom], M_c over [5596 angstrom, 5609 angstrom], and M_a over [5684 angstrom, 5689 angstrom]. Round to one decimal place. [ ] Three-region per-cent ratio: 12.0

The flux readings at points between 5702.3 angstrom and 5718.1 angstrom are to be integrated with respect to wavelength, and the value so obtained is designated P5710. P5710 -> 122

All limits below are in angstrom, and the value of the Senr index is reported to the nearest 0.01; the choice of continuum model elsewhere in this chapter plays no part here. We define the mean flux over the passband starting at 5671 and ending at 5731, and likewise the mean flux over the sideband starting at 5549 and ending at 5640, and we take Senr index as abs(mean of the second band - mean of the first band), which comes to 0.18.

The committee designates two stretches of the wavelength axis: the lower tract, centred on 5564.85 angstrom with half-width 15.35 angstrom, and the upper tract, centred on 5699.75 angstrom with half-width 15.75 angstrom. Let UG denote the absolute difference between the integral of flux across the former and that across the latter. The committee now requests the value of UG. 6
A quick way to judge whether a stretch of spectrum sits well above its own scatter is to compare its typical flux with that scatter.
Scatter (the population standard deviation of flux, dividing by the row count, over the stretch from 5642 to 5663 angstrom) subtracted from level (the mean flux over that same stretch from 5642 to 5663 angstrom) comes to 7.53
